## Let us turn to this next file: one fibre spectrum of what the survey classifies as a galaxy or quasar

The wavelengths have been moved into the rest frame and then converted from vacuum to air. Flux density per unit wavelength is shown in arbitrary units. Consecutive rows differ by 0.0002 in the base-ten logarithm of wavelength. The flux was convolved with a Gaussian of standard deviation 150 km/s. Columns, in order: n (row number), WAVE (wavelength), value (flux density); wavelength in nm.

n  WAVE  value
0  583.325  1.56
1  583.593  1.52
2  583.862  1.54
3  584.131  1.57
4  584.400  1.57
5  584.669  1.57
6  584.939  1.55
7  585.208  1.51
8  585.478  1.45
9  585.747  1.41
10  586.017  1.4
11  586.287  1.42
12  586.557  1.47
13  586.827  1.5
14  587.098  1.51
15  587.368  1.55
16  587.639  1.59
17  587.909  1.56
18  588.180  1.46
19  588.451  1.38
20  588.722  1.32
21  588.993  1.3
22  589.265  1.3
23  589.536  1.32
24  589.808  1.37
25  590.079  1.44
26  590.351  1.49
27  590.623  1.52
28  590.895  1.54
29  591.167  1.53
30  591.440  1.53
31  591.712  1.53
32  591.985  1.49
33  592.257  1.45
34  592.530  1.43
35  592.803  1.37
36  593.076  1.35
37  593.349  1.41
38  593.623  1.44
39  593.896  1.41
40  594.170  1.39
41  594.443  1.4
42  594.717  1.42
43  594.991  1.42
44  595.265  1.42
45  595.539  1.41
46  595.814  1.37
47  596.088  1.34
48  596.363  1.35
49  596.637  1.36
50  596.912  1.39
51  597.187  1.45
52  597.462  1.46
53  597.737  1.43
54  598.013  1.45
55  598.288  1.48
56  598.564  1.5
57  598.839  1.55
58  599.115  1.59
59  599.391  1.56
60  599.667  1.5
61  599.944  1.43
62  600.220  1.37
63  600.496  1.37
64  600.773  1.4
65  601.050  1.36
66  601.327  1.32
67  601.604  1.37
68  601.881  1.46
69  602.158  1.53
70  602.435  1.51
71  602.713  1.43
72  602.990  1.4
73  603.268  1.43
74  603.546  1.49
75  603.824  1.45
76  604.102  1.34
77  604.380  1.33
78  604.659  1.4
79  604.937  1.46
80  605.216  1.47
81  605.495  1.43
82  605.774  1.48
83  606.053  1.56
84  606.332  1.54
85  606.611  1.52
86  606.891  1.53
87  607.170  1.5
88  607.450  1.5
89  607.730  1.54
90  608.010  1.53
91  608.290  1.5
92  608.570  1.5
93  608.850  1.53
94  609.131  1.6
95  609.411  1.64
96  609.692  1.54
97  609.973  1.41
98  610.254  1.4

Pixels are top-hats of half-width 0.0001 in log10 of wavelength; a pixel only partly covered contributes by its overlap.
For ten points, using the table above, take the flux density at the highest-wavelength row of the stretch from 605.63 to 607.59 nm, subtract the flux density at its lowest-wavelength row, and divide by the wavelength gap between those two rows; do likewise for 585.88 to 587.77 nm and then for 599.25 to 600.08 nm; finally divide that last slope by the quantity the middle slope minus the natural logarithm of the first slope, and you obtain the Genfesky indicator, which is -0.052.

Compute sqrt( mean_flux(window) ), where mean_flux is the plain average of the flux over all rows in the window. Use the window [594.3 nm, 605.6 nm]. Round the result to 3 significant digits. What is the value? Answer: 1.20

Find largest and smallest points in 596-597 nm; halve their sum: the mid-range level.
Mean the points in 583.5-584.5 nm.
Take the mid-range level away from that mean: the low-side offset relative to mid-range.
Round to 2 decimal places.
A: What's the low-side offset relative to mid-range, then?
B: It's 0.19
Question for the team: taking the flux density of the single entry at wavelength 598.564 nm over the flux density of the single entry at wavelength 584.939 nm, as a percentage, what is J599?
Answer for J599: 97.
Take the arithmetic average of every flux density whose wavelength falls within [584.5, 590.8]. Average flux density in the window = 1.45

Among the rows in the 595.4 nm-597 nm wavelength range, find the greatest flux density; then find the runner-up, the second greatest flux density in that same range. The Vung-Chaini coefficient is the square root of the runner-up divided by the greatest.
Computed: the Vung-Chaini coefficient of 0.993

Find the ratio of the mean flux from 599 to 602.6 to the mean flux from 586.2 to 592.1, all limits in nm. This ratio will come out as 0.99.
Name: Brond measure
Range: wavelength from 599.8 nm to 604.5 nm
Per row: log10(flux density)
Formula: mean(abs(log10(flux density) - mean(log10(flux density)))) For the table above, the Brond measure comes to 0.016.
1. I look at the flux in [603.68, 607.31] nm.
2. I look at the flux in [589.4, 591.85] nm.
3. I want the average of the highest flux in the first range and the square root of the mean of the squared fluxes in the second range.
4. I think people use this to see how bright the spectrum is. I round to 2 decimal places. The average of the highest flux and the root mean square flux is 1.52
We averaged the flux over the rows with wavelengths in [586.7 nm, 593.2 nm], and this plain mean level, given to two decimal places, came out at 1.45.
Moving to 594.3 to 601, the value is 1.43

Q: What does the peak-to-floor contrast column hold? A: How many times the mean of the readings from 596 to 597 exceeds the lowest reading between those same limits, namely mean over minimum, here 1.01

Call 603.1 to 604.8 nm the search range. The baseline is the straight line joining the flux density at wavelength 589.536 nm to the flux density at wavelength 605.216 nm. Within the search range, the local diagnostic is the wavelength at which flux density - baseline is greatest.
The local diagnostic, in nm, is 603.546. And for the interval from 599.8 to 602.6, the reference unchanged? 602.158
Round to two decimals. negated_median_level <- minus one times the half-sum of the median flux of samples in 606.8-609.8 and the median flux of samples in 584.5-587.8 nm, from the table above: -1.52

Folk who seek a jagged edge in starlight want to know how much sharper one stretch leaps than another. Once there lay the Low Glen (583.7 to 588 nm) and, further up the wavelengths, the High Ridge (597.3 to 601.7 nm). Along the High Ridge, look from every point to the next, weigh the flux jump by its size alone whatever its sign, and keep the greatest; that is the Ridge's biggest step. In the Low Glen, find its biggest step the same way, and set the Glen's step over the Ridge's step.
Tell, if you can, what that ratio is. 0.86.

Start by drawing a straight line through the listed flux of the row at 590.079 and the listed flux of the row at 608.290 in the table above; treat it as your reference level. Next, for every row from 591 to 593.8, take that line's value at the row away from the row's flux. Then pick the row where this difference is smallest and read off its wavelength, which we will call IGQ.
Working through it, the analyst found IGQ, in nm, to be 593.076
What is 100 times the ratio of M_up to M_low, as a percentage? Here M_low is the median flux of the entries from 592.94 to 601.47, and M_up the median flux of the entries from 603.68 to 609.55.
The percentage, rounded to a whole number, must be 106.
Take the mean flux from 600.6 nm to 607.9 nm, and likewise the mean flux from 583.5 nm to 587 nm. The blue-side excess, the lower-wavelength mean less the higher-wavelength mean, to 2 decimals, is 0.05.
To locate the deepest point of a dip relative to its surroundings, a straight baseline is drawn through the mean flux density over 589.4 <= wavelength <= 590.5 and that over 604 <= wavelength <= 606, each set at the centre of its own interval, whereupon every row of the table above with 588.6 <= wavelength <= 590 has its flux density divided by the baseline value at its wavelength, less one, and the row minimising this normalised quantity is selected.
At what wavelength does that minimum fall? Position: 589.265 nm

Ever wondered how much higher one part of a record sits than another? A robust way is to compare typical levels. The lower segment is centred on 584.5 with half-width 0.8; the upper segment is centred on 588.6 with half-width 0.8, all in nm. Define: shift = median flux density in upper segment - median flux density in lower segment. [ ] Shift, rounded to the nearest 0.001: -0.210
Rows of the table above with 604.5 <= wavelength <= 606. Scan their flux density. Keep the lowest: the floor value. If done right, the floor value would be 1.4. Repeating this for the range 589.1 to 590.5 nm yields 1.3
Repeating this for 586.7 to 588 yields 1.5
